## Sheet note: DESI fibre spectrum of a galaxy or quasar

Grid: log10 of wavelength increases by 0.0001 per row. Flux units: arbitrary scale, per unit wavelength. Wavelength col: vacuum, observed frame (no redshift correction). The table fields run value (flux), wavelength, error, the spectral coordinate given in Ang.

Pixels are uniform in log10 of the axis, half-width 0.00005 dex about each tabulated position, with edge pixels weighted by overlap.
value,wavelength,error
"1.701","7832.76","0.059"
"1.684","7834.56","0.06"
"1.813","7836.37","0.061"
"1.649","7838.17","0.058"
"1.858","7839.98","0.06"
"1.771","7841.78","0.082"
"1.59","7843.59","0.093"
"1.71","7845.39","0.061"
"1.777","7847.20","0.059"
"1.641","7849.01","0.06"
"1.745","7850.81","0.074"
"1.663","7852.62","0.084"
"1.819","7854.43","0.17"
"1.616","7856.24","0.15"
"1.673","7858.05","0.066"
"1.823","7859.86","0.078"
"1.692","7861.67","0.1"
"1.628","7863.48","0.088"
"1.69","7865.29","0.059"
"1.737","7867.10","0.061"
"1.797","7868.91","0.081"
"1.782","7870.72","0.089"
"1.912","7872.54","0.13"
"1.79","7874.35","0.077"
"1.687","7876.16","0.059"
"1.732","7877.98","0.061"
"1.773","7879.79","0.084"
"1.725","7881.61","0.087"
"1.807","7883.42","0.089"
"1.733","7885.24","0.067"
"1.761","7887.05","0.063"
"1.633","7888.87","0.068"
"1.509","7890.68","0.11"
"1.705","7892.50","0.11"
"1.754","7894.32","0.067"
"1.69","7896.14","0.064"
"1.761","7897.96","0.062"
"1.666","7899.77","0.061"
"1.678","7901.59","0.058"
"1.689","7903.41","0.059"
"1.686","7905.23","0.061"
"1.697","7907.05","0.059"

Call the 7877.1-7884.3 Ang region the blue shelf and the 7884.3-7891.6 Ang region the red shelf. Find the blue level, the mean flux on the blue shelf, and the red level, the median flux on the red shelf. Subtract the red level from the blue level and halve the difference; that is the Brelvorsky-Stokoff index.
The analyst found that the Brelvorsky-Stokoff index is 0.04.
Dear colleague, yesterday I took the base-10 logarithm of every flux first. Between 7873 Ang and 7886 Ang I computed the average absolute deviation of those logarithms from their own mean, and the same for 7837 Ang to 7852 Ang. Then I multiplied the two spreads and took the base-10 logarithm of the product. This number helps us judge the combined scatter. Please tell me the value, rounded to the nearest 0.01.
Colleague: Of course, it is -3.82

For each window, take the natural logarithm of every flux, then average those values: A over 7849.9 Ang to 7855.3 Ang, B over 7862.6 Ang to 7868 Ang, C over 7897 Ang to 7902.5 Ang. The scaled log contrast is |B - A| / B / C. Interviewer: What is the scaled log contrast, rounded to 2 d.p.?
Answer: 0.12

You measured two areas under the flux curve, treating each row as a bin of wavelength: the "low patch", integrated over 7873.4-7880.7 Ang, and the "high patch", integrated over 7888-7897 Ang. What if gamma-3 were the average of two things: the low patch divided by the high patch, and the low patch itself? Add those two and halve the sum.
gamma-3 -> 6.8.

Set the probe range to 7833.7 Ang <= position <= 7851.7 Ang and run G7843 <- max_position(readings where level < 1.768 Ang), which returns 7850.81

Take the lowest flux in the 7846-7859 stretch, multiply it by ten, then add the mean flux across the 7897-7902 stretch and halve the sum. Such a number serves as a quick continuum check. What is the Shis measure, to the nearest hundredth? 8.93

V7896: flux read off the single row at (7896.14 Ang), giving 1.69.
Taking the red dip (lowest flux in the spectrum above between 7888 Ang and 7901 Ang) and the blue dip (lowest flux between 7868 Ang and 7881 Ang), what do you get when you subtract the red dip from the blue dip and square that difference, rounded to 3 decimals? 0.032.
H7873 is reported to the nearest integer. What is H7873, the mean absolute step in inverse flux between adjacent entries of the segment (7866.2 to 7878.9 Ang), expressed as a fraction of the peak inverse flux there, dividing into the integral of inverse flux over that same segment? 173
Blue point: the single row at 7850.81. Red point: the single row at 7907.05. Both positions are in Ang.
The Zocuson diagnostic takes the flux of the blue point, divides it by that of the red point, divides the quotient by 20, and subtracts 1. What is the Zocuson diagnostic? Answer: -0.949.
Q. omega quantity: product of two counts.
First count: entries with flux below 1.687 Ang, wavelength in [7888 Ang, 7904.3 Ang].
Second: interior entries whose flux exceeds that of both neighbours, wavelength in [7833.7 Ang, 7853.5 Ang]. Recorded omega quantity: 16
